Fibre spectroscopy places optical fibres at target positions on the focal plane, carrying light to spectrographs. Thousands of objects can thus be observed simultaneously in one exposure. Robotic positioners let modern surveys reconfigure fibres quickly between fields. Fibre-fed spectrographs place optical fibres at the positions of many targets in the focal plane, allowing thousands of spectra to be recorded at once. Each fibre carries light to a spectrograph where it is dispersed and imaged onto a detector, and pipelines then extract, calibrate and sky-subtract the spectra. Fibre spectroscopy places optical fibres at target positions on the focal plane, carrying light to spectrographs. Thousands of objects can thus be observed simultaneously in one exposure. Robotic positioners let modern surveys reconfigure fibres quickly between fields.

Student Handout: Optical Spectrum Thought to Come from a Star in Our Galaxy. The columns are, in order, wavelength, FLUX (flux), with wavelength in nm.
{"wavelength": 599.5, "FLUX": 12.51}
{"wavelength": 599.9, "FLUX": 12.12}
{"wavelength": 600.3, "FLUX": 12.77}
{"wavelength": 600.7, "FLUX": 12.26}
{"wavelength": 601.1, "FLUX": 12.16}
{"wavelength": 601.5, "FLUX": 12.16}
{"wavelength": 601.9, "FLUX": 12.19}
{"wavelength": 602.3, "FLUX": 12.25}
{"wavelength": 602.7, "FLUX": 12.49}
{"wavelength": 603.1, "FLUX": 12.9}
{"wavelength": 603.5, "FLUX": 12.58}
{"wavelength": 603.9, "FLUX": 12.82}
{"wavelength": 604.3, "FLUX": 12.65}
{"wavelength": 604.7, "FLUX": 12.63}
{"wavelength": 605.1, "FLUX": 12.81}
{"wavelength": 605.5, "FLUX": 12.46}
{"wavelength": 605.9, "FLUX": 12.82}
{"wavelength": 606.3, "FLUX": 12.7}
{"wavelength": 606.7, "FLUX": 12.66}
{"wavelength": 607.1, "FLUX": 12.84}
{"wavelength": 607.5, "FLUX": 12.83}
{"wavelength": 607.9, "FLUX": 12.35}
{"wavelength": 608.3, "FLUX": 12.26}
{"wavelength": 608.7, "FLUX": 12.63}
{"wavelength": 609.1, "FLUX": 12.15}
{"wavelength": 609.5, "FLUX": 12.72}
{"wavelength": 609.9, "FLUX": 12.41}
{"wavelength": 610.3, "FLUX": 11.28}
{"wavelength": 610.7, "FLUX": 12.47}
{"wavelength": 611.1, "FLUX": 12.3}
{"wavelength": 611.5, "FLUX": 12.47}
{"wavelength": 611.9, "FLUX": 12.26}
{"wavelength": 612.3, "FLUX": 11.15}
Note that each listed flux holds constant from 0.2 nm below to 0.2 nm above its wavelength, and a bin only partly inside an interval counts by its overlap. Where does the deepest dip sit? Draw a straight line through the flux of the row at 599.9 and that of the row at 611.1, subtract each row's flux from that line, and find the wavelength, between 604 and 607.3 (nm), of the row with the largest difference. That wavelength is 605.5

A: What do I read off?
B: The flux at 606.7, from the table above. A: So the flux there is 12.66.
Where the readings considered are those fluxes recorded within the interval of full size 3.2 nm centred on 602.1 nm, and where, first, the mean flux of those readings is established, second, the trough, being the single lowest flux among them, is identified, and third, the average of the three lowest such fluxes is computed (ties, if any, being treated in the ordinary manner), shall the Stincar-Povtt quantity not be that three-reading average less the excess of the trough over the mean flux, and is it 12.4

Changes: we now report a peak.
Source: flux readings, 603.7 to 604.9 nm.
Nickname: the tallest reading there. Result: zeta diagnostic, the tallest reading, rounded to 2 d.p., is 12.82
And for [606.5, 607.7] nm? 12.84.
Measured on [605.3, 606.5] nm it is 12.82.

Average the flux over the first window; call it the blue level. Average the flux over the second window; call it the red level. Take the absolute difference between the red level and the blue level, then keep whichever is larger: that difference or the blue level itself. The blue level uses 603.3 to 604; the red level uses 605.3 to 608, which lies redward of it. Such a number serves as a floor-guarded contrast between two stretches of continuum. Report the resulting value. 12.7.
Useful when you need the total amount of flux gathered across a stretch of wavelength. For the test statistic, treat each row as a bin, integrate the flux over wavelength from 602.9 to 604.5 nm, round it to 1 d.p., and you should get 20.4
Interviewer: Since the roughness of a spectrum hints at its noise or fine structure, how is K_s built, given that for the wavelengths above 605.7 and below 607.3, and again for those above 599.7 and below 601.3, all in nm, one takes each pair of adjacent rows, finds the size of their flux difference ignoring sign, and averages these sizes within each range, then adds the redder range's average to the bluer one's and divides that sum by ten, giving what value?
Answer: 0.0533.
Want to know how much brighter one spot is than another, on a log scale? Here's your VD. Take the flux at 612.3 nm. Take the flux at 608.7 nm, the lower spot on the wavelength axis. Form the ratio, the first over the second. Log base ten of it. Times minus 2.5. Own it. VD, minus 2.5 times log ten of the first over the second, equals 0.14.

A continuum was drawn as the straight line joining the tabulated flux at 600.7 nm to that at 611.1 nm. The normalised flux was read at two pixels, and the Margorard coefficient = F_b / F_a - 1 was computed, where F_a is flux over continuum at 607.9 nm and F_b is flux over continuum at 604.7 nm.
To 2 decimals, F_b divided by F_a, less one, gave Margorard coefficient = 0.02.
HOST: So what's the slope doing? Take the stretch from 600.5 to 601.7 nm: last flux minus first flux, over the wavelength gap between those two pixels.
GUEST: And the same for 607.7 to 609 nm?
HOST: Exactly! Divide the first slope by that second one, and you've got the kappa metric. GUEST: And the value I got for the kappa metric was -0.4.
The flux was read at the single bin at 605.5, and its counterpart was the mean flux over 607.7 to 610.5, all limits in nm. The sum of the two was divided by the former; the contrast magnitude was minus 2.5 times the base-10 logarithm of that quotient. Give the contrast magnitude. -0.744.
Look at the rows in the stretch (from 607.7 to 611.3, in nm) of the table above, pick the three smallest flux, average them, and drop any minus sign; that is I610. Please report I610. 11.9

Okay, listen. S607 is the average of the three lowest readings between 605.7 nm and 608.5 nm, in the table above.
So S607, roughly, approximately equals 12.4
